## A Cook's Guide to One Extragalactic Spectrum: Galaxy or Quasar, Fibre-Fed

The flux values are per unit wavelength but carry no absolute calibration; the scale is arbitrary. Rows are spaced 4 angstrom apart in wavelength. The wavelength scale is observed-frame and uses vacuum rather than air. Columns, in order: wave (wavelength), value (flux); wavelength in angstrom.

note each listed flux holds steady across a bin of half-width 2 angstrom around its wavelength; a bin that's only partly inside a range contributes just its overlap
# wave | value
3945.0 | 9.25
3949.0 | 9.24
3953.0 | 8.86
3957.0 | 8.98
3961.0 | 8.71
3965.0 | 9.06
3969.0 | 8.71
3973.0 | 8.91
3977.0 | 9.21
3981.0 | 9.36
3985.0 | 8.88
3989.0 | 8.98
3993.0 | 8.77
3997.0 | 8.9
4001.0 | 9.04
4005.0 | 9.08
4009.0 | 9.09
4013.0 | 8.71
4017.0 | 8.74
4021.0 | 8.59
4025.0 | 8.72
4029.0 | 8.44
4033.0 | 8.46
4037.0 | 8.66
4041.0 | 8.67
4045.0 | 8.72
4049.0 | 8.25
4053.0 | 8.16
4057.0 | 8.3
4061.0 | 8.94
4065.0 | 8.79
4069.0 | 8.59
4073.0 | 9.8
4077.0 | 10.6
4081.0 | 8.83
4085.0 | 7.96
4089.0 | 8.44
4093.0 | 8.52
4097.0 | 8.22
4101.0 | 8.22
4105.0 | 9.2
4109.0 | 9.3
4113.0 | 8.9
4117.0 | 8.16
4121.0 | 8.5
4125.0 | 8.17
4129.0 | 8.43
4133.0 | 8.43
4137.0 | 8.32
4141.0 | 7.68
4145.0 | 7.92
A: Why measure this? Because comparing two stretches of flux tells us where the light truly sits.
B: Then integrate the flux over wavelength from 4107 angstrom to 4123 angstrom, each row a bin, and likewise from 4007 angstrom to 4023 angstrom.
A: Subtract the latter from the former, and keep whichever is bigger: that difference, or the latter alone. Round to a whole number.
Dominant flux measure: 141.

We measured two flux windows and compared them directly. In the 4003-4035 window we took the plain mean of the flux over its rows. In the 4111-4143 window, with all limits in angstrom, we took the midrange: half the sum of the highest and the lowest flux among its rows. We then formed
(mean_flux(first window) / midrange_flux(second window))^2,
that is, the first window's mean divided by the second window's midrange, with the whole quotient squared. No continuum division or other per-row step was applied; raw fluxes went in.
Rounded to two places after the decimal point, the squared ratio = 1.11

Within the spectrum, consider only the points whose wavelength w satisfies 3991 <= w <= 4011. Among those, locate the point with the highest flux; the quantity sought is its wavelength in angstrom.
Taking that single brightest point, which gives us 4009.0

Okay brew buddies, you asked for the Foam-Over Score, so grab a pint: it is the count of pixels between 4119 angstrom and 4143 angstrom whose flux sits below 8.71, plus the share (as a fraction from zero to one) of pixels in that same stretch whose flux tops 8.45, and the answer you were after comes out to 6.2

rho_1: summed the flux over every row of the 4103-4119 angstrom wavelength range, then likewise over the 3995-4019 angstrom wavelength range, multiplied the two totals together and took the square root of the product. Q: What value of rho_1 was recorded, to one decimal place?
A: 43.6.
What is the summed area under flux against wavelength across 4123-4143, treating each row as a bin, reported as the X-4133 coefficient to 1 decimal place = 164.1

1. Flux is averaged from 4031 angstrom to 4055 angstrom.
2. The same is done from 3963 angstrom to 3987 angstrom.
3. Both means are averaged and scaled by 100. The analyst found 875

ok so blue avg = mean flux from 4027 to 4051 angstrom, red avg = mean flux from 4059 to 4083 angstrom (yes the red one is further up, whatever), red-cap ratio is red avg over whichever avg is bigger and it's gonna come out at 1.00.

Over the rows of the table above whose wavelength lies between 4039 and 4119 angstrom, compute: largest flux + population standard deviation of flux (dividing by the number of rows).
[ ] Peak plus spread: 11.2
